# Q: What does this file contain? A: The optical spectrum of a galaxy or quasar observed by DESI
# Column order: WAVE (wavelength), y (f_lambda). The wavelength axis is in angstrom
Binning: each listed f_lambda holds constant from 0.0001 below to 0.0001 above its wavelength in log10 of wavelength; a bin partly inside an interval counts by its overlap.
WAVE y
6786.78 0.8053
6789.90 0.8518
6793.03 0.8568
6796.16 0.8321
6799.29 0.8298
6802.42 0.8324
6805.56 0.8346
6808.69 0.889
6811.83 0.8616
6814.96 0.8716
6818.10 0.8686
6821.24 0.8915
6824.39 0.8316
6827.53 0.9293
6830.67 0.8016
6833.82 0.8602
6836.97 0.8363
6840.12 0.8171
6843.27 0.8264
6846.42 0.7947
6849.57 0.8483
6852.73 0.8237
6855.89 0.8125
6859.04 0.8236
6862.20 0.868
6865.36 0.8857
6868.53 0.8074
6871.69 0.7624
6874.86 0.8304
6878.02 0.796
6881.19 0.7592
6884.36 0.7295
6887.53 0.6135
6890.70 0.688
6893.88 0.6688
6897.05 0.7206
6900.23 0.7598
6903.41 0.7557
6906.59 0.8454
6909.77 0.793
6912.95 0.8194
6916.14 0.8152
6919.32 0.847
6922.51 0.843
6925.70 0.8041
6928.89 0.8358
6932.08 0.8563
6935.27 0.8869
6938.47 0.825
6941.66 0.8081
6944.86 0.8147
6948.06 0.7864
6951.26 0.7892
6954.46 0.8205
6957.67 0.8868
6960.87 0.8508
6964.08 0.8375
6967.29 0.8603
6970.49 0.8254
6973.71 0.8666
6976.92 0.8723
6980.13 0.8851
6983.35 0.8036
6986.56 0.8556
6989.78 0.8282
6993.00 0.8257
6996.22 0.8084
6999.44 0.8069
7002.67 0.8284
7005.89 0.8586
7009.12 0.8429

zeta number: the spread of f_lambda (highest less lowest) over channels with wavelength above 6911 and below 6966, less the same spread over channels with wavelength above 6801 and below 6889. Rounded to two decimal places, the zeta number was -0.22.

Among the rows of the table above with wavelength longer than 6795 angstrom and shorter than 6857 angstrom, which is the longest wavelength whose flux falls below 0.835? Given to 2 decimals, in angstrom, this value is 6855.89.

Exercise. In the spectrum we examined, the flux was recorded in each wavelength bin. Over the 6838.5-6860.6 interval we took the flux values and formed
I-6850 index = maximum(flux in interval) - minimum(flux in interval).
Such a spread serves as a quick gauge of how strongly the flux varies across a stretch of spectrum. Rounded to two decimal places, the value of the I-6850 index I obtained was 0.05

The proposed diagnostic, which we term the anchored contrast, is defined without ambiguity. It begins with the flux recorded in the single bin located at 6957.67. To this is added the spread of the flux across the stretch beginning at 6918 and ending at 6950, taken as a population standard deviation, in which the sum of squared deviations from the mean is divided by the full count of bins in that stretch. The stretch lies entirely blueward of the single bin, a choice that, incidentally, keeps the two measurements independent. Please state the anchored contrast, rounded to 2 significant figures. 0.91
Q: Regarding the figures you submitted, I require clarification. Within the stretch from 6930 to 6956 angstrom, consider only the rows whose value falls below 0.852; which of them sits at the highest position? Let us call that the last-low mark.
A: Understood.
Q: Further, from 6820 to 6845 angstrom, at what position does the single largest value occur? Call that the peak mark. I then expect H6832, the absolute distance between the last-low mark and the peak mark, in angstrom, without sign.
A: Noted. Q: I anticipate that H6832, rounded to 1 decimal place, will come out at 126.9 angstrom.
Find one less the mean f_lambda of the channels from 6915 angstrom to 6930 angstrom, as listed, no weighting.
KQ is 0.171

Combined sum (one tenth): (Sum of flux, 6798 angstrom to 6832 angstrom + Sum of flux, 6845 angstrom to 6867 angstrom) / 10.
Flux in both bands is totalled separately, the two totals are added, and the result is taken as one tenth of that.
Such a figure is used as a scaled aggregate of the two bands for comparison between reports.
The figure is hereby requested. 1.53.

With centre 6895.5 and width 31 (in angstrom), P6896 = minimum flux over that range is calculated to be 0.6135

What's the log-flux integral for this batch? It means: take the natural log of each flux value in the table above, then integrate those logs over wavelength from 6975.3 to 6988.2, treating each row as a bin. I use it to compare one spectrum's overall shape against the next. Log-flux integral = -2.0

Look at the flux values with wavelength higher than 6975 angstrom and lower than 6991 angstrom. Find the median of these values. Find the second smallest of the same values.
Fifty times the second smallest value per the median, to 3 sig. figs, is 48.4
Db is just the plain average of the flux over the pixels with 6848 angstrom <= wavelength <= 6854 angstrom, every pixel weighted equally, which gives 0.836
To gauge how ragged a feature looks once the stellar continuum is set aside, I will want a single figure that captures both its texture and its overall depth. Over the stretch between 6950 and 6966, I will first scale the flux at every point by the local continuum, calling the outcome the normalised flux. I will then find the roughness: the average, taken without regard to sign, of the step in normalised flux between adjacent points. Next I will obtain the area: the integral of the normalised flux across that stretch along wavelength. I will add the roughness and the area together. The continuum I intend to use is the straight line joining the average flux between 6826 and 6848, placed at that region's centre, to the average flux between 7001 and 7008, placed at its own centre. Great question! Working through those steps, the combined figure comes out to 16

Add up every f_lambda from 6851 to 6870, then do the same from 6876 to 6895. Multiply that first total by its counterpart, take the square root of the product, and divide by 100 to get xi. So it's 0.0462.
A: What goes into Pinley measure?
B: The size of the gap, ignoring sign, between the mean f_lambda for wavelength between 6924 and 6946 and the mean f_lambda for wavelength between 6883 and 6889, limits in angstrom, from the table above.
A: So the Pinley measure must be 0.16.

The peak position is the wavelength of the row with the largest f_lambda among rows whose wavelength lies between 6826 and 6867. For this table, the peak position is 6827.53 angstrom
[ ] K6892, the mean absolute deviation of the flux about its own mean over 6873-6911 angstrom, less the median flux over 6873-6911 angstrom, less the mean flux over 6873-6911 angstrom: -1.45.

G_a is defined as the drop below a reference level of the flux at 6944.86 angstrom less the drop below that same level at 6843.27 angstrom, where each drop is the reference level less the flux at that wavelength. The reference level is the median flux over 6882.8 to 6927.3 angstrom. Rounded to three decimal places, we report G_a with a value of 0.012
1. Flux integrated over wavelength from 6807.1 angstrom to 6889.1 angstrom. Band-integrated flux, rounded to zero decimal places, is 68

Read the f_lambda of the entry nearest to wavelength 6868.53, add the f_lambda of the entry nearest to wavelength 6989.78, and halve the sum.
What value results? 0.82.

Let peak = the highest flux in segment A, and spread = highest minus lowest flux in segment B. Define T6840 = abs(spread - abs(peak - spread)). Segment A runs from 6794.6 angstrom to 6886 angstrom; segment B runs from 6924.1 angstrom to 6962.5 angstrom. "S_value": 0.73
